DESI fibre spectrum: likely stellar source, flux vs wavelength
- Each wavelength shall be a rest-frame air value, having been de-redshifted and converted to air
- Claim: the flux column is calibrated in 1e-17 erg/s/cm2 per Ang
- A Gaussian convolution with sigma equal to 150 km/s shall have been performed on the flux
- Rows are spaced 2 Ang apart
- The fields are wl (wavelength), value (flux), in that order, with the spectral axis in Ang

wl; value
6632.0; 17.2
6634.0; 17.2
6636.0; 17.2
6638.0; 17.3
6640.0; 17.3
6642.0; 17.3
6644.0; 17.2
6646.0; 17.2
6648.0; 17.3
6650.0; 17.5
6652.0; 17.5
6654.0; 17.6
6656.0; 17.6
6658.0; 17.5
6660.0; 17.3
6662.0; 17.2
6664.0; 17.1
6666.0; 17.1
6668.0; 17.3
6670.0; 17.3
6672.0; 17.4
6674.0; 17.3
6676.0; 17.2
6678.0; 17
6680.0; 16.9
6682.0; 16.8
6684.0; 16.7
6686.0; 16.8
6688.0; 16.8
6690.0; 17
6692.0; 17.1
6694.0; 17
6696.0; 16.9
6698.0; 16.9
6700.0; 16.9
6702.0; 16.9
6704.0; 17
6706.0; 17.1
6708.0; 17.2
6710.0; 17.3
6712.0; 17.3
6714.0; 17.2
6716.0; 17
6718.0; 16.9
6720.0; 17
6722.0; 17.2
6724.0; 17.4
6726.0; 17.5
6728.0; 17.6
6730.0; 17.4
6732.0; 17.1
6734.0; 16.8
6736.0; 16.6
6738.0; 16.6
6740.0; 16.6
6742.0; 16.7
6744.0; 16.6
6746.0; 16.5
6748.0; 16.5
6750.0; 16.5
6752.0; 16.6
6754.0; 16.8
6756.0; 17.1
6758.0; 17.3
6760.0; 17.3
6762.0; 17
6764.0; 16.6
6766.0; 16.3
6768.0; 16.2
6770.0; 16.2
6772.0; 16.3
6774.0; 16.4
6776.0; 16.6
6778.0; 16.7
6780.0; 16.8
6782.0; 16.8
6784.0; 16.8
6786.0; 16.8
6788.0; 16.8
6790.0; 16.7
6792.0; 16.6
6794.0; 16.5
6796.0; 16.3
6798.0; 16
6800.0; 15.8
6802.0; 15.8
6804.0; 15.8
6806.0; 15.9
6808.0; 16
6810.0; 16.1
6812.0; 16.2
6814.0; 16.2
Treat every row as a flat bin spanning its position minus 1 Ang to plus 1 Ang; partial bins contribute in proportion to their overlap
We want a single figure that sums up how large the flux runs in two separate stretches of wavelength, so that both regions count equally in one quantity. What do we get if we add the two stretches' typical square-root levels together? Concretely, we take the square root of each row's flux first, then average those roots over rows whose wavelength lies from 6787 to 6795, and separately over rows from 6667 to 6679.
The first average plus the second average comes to 8.23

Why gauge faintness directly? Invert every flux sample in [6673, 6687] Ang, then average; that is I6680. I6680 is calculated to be 0.0590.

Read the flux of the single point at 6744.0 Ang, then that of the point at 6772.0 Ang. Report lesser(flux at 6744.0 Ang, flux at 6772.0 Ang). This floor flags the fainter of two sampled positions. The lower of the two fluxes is 16.3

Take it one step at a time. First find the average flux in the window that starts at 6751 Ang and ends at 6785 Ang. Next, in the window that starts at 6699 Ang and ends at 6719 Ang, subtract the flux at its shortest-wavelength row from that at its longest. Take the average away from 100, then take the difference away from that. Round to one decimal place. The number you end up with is 83.3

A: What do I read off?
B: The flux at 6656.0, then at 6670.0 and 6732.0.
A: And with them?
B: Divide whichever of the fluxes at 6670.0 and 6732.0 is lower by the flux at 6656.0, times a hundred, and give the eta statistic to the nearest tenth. 97.2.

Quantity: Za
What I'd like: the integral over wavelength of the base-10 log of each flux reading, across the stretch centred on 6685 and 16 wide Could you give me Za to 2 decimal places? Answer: 19.64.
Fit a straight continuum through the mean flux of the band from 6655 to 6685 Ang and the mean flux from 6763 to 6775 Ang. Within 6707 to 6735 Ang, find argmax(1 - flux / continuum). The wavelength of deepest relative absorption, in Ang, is 6718.0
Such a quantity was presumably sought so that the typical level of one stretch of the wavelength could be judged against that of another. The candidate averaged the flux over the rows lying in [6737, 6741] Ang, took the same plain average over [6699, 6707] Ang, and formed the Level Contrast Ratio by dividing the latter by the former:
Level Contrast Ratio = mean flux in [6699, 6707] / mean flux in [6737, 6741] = 1.023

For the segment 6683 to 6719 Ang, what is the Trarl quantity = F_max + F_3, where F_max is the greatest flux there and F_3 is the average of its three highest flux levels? 34.6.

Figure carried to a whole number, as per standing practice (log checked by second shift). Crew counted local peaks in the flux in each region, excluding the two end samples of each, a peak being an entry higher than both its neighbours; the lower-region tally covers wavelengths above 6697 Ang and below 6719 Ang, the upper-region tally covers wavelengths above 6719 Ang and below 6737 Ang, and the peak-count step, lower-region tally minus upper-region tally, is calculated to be -1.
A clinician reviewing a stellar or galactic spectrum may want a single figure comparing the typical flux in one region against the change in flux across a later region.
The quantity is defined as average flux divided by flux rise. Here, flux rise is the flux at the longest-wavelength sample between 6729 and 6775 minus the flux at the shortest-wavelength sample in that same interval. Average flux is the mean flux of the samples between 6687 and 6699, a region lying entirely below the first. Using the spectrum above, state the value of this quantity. -17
